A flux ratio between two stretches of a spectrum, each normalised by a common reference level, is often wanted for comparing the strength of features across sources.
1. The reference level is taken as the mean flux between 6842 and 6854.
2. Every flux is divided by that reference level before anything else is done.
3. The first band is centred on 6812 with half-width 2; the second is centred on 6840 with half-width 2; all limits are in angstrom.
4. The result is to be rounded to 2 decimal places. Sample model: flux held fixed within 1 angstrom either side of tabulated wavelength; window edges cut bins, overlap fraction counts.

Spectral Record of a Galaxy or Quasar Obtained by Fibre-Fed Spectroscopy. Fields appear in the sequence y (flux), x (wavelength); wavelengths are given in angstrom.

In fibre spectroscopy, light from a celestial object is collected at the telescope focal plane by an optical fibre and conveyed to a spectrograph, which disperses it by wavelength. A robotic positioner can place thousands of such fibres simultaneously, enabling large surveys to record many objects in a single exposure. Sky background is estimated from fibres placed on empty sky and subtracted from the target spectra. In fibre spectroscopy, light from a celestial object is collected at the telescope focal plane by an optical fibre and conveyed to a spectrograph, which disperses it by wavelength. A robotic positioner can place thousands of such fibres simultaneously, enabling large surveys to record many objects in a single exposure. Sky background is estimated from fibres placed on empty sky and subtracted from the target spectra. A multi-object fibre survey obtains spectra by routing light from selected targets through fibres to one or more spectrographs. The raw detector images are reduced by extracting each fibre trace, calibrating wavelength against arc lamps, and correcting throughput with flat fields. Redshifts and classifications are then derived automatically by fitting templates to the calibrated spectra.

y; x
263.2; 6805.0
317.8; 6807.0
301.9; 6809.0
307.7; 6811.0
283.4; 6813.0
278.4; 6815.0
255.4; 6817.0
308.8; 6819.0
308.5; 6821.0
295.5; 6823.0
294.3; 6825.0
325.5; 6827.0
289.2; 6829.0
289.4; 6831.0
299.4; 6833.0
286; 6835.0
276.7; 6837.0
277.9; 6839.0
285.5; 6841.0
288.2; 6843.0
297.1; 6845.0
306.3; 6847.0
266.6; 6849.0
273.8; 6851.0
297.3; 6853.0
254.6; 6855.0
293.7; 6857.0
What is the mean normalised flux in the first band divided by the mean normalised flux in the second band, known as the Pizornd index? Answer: 1.05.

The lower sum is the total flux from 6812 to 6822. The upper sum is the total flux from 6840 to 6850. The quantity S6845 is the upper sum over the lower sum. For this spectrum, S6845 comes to 1.006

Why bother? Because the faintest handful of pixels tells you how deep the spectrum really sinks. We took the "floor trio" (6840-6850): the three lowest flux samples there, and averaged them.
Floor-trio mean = 280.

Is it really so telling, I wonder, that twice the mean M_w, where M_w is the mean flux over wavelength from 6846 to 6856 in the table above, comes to 559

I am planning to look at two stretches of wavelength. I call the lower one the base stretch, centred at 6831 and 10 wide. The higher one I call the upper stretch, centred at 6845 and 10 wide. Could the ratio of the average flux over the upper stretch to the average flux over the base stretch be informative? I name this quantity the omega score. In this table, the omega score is 0.97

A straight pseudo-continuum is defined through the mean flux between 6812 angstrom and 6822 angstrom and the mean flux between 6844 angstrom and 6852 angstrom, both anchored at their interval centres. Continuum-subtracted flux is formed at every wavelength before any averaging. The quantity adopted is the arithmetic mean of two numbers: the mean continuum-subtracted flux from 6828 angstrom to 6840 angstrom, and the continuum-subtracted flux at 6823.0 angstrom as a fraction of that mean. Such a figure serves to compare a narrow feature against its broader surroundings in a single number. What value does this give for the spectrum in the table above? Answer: 81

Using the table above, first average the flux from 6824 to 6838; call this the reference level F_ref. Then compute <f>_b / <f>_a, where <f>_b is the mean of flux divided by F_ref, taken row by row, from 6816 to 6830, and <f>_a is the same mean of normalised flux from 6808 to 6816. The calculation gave 1.01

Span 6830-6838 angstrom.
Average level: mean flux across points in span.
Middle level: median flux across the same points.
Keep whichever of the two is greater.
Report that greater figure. 288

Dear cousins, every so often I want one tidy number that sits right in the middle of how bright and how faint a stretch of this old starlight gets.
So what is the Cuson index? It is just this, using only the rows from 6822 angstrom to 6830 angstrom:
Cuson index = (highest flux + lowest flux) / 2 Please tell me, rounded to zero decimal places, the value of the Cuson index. 307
